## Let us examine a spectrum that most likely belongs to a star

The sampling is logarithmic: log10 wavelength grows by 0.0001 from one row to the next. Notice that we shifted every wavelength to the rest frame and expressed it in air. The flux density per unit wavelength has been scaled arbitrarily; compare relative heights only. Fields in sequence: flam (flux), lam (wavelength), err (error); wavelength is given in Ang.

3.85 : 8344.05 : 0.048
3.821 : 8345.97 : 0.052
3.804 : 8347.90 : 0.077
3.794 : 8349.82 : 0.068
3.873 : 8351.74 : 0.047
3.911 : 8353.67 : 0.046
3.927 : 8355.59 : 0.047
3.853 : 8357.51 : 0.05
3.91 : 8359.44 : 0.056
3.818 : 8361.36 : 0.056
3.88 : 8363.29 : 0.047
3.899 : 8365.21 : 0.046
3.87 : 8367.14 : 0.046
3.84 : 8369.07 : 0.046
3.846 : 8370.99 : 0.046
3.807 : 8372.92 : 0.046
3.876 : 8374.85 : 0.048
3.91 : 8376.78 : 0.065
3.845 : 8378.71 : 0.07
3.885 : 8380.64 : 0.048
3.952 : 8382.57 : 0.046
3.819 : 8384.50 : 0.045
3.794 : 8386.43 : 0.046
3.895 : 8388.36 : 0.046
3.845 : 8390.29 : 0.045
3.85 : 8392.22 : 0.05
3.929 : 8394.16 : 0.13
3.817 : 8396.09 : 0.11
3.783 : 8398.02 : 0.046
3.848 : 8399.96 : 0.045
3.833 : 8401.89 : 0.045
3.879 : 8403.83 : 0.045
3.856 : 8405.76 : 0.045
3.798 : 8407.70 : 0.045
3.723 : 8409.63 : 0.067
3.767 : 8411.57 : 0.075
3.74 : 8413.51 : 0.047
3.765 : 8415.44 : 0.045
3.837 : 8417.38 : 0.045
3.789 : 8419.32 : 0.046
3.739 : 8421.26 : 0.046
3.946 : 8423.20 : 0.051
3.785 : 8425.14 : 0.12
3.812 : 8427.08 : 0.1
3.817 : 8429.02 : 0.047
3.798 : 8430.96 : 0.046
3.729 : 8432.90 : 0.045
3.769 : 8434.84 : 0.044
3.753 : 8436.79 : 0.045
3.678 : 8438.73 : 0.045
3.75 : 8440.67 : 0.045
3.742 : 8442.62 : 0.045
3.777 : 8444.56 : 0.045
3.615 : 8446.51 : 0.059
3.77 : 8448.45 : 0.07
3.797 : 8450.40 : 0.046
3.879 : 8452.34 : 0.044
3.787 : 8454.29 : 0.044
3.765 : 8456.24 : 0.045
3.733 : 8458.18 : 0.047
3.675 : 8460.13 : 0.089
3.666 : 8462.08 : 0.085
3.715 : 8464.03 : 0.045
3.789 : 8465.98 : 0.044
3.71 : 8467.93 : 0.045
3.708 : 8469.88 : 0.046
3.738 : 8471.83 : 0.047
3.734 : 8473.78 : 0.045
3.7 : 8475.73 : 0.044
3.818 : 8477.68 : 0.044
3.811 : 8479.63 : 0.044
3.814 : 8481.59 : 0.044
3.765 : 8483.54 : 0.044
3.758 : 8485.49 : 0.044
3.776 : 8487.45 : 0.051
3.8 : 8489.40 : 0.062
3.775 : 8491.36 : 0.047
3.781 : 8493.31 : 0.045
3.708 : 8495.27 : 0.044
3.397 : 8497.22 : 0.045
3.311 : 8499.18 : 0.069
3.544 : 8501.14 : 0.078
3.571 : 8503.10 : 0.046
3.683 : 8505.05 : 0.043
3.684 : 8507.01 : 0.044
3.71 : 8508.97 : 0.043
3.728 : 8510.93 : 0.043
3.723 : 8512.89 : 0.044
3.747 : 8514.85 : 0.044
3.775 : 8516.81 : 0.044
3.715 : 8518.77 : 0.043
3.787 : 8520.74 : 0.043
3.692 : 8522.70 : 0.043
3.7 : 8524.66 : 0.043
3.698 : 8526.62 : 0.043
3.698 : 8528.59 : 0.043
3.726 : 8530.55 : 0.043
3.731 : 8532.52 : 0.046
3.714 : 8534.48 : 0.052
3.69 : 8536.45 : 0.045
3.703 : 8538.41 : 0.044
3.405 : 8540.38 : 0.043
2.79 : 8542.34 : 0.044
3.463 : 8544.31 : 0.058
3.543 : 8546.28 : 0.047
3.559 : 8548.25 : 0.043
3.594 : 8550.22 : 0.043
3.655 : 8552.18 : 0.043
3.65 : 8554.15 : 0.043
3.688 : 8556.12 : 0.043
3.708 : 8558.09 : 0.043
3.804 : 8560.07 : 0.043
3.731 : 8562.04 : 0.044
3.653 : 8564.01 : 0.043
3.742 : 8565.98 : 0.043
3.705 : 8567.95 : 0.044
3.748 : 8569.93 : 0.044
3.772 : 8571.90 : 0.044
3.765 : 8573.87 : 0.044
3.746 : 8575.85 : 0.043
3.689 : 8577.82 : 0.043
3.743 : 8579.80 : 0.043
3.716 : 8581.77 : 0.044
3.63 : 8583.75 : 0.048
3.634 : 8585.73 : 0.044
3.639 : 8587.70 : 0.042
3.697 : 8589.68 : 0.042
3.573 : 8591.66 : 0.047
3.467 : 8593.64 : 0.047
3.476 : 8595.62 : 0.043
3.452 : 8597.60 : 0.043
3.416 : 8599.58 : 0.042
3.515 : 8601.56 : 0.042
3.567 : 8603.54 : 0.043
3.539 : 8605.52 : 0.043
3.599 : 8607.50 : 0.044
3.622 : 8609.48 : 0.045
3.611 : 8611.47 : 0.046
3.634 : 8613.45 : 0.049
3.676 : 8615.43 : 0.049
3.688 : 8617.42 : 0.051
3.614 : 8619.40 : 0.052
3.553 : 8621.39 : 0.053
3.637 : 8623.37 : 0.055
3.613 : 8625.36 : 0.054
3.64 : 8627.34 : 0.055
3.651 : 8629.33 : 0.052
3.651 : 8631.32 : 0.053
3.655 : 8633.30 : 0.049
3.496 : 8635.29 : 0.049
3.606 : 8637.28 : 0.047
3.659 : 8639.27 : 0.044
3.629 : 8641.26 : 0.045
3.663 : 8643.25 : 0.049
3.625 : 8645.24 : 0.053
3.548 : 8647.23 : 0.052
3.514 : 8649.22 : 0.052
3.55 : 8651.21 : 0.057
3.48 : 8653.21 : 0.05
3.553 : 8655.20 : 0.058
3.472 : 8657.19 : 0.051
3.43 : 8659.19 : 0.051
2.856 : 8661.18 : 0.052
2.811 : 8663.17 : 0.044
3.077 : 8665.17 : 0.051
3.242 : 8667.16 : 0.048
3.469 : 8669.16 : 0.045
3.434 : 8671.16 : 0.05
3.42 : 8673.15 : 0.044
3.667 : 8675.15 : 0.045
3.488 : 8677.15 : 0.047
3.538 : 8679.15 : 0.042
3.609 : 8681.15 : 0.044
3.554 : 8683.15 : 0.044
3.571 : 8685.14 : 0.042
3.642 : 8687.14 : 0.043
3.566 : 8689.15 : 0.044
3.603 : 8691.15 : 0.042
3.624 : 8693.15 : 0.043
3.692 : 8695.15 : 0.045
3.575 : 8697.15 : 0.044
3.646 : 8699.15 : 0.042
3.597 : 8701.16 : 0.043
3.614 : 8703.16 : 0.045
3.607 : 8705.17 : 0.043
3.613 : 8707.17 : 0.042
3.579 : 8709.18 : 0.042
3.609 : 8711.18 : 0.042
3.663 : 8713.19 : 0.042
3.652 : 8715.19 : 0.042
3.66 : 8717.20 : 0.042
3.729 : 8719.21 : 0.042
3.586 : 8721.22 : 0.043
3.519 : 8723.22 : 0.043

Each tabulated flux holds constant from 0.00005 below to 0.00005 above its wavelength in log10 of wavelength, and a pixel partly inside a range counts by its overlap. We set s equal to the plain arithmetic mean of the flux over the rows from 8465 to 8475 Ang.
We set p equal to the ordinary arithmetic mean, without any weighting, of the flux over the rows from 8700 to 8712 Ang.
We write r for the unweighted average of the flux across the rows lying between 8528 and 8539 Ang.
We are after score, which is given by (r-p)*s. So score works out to 0.40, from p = 3.60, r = 3.71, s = 3.74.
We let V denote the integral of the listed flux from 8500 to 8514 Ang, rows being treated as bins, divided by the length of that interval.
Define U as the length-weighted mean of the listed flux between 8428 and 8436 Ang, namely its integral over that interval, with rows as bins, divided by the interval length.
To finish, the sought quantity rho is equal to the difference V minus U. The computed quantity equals -0.12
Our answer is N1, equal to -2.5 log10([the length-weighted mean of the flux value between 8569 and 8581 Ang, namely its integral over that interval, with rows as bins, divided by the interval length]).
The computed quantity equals -1.43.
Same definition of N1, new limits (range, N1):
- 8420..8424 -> -1.46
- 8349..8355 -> -1.47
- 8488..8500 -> -1.40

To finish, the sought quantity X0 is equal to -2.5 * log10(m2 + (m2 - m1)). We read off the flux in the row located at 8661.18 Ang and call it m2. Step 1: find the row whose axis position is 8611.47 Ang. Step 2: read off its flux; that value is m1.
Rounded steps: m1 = 3.611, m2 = 2.856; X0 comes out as -0.81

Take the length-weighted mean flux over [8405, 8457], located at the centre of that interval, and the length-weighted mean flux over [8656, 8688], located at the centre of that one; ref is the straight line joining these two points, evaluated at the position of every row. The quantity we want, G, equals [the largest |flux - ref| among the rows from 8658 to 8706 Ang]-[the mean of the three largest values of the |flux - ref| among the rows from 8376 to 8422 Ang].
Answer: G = 0.50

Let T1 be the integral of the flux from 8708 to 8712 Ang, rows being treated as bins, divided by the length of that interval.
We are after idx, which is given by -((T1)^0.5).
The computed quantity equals -1.90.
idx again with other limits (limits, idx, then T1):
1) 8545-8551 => -1.89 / 3.56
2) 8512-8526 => -1.93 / 3.73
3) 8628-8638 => -1.90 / 3.61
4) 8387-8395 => -1.97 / 3.87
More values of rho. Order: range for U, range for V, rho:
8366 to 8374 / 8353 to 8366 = 0.05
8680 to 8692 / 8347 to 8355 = 0.26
